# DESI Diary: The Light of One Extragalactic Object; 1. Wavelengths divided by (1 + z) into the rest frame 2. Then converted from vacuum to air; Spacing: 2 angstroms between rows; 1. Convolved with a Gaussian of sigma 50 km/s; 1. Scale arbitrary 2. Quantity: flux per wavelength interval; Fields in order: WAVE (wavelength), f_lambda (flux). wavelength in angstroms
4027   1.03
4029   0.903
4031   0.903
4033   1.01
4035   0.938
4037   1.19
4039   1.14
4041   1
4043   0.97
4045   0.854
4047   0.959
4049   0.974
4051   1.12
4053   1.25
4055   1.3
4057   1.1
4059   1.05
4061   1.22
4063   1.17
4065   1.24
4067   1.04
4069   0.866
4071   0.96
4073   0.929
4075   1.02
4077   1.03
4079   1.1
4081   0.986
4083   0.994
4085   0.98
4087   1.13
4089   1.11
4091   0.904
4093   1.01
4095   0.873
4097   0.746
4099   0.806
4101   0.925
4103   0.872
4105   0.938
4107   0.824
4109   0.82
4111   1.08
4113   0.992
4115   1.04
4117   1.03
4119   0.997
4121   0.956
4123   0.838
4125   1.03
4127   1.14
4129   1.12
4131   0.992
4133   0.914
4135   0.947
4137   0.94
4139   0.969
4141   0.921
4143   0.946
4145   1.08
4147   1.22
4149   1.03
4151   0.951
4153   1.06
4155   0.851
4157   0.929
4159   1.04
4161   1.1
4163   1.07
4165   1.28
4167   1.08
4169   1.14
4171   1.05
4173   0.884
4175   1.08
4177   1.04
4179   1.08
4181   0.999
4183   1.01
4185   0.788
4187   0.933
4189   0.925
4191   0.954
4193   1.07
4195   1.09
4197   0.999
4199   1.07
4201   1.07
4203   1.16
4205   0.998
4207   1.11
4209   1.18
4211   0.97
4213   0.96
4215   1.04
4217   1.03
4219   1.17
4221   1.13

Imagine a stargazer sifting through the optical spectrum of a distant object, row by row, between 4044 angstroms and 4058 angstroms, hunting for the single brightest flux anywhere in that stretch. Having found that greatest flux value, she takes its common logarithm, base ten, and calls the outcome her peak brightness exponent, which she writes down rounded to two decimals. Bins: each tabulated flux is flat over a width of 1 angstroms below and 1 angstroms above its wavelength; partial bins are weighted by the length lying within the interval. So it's 0.11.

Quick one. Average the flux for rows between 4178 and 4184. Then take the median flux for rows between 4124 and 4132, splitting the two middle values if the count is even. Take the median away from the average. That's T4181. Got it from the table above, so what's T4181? -0.05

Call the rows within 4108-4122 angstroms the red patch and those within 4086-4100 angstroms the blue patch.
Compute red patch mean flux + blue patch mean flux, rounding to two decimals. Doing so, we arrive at 1.93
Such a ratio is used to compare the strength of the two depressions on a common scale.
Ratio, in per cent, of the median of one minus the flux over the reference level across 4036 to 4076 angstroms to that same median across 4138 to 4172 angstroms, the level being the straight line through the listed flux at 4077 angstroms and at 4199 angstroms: -187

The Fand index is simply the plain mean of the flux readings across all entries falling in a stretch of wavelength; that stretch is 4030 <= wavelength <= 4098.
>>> 1.03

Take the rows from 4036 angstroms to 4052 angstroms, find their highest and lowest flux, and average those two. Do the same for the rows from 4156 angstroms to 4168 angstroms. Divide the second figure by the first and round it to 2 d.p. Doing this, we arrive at 1.08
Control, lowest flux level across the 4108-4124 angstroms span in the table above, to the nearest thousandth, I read 0.820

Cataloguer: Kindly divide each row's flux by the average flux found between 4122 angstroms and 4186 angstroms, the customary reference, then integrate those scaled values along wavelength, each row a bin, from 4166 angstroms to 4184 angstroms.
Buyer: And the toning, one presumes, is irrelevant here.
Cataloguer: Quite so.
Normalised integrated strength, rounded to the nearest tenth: 18.4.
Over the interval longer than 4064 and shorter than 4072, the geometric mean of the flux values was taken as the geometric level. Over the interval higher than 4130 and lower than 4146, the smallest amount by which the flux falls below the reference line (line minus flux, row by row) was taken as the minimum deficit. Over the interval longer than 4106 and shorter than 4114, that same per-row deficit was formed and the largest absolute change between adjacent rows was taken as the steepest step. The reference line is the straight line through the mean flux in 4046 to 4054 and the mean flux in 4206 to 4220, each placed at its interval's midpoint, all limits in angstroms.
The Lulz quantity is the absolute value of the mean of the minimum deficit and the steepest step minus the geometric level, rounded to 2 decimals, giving 0.89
